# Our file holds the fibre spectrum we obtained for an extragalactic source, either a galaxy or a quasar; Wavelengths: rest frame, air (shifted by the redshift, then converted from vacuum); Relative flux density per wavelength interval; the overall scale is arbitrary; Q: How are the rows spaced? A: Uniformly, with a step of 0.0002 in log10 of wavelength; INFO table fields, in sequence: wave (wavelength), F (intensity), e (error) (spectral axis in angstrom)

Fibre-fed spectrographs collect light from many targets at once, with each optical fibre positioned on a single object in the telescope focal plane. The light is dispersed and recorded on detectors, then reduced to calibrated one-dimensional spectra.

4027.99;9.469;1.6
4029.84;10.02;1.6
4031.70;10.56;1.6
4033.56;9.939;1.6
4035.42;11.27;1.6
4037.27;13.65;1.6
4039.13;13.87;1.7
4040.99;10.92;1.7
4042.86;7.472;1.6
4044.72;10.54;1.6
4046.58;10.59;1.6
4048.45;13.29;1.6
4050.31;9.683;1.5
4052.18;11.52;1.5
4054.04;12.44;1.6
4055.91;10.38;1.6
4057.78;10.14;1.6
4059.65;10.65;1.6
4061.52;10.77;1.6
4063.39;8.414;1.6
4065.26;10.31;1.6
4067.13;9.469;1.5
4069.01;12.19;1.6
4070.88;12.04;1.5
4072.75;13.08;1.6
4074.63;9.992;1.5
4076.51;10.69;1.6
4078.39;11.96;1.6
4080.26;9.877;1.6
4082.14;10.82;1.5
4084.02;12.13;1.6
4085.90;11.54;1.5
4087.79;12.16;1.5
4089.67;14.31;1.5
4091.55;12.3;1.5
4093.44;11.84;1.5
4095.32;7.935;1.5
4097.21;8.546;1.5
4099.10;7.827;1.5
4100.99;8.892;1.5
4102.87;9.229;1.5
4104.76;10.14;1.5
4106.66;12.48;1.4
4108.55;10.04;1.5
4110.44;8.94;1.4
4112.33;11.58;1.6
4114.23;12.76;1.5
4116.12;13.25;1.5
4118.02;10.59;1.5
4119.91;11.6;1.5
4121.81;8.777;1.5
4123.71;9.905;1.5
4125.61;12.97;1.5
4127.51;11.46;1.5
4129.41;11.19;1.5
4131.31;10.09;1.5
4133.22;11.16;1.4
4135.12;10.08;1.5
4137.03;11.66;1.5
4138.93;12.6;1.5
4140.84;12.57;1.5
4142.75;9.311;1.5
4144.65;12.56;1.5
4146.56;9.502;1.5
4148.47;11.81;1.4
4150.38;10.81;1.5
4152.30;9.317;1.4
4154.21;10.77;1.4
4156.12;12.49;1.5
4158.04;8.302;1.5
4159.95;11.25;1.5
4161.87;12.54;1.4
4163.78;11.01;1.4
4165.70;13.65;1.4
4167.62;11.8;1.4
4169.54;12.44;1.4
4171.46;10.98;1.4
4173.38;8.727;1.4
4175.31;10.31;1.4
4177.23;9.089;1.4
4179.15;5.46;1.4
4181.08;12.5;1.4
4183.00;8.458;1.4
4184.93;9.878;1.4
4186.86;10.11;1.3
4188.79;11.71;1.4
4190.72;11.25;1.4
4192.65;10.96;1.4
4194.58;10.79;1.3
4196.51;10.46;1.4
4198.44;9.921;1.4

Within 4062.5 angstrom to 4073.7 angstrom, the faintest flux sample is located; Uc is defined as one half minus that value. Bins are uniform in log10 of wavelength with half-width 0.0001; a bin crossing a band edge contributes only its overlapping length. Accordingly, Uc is -7.9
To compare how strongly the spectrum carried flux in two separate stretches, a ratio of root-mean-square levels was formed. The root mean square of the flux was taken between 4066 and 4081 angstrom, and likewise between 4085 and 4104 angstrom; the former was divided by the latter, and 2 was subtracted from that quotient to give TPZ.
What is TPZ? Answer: -0.95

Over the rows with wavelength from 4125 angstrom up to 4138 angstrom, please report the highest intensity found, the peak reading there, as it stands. 12.97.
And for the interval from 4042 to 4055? 13.29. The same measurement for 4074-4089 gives 12.16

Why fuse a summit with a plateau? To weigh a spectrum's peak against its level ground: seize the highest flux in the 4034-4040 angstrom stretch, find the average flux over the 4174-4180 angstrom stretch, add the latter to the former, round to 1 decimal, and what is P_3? 22.2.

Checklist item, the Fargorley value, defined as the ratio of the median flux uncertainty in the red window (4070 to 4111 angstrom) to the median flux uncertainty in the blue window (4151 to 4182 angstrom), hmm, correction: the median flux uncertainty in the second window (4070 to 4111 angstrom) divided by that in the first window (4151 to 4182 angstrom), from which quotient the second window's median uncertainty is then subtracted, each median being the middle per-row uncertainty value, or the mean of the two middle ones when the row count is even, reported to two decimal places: -0.43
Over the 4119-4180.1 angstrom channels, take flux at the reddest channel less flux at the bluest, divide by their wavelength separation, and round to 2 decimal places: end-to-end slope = -0.10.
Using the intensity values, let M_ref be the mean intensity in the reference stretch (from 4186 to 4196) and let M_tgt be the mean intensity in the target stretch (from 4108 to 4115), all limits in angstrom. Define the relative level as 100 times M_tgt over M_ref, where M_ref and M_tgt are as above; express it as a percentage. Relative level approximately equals 99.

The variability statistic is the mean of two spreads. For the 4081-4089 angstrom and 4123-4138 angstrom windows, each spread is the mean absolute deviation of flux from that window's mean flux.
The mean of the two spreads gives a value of 0.63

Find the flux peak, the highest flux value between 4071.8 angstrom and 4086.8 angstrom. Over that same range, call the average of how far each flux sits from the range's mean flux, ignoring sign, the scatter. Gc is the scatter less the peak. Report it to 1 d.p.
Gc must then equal -12.2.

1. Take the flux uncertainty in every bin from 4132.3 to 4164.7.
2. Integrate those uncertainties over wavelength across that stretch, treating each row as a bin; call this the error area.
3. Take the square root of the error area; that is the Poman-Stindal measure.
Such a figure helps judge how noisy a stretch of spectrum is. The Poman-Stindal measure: 6.9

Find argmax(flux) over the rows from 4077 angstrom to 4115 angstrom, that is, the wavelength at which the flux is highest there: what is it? 4089.67 angstrom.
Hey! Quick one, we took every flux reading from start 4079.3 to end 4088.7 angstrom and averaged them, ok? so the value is 11.3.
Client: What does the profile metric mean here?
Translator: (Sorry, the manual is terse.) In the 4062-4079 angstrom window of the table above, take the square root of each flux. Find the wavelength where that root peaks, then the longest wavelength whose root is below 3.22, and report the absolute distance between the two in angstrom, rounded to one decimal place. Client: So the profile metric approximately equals 1.9 angstrom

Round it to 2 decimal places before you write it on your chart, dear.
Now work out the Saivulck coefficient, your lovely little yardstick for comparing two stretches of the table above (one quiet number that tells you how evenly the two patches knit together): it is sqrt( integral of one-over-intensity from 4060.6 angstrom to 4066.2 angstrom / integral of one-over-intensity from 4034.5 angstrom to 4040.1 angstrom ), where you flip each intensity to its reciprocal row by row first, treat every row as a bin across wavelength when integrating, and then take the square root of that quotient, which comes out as 1.15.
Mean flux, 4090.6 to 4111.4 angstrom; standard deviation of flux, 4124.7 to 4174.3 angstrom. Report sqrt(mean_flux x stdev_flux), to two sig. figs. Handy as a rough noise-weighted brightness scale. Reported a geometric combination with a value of 3.7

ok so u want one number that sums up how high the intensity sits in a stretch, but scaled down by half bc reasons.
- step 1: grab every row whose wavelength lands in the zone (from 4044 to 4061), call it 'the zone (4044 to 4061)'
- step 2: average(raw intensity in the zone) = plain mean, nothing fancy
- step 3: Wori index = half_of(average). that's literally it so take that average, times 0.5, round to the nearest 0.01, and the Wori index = 5.51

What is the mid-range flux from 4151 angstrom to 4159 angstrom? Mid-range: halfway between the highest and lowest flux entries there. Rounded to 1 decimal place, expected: 10.4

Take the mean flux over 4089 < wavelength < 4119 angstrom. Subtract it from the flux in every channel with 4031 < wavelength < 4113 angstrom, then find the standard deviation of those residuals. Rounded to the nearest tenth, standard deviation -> 1.6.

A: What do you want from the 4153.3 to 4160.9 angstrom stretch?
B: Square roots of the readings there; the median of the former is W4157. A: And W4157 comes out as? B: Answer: 3.32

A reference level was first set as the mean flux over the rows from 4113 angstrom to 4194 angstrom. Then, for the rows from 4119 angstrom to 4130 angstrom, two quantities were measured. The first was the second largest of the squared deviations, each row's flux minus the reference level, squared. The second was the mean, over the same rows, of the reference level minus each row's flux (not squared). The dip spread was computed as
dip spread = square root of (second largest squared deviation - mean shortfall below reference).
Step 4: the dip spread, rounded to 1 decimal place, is 2.1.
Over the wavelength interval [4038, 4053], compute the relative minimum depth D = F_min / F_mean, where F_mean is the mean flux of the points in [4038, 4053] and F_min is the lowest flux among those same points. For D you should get 0.68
